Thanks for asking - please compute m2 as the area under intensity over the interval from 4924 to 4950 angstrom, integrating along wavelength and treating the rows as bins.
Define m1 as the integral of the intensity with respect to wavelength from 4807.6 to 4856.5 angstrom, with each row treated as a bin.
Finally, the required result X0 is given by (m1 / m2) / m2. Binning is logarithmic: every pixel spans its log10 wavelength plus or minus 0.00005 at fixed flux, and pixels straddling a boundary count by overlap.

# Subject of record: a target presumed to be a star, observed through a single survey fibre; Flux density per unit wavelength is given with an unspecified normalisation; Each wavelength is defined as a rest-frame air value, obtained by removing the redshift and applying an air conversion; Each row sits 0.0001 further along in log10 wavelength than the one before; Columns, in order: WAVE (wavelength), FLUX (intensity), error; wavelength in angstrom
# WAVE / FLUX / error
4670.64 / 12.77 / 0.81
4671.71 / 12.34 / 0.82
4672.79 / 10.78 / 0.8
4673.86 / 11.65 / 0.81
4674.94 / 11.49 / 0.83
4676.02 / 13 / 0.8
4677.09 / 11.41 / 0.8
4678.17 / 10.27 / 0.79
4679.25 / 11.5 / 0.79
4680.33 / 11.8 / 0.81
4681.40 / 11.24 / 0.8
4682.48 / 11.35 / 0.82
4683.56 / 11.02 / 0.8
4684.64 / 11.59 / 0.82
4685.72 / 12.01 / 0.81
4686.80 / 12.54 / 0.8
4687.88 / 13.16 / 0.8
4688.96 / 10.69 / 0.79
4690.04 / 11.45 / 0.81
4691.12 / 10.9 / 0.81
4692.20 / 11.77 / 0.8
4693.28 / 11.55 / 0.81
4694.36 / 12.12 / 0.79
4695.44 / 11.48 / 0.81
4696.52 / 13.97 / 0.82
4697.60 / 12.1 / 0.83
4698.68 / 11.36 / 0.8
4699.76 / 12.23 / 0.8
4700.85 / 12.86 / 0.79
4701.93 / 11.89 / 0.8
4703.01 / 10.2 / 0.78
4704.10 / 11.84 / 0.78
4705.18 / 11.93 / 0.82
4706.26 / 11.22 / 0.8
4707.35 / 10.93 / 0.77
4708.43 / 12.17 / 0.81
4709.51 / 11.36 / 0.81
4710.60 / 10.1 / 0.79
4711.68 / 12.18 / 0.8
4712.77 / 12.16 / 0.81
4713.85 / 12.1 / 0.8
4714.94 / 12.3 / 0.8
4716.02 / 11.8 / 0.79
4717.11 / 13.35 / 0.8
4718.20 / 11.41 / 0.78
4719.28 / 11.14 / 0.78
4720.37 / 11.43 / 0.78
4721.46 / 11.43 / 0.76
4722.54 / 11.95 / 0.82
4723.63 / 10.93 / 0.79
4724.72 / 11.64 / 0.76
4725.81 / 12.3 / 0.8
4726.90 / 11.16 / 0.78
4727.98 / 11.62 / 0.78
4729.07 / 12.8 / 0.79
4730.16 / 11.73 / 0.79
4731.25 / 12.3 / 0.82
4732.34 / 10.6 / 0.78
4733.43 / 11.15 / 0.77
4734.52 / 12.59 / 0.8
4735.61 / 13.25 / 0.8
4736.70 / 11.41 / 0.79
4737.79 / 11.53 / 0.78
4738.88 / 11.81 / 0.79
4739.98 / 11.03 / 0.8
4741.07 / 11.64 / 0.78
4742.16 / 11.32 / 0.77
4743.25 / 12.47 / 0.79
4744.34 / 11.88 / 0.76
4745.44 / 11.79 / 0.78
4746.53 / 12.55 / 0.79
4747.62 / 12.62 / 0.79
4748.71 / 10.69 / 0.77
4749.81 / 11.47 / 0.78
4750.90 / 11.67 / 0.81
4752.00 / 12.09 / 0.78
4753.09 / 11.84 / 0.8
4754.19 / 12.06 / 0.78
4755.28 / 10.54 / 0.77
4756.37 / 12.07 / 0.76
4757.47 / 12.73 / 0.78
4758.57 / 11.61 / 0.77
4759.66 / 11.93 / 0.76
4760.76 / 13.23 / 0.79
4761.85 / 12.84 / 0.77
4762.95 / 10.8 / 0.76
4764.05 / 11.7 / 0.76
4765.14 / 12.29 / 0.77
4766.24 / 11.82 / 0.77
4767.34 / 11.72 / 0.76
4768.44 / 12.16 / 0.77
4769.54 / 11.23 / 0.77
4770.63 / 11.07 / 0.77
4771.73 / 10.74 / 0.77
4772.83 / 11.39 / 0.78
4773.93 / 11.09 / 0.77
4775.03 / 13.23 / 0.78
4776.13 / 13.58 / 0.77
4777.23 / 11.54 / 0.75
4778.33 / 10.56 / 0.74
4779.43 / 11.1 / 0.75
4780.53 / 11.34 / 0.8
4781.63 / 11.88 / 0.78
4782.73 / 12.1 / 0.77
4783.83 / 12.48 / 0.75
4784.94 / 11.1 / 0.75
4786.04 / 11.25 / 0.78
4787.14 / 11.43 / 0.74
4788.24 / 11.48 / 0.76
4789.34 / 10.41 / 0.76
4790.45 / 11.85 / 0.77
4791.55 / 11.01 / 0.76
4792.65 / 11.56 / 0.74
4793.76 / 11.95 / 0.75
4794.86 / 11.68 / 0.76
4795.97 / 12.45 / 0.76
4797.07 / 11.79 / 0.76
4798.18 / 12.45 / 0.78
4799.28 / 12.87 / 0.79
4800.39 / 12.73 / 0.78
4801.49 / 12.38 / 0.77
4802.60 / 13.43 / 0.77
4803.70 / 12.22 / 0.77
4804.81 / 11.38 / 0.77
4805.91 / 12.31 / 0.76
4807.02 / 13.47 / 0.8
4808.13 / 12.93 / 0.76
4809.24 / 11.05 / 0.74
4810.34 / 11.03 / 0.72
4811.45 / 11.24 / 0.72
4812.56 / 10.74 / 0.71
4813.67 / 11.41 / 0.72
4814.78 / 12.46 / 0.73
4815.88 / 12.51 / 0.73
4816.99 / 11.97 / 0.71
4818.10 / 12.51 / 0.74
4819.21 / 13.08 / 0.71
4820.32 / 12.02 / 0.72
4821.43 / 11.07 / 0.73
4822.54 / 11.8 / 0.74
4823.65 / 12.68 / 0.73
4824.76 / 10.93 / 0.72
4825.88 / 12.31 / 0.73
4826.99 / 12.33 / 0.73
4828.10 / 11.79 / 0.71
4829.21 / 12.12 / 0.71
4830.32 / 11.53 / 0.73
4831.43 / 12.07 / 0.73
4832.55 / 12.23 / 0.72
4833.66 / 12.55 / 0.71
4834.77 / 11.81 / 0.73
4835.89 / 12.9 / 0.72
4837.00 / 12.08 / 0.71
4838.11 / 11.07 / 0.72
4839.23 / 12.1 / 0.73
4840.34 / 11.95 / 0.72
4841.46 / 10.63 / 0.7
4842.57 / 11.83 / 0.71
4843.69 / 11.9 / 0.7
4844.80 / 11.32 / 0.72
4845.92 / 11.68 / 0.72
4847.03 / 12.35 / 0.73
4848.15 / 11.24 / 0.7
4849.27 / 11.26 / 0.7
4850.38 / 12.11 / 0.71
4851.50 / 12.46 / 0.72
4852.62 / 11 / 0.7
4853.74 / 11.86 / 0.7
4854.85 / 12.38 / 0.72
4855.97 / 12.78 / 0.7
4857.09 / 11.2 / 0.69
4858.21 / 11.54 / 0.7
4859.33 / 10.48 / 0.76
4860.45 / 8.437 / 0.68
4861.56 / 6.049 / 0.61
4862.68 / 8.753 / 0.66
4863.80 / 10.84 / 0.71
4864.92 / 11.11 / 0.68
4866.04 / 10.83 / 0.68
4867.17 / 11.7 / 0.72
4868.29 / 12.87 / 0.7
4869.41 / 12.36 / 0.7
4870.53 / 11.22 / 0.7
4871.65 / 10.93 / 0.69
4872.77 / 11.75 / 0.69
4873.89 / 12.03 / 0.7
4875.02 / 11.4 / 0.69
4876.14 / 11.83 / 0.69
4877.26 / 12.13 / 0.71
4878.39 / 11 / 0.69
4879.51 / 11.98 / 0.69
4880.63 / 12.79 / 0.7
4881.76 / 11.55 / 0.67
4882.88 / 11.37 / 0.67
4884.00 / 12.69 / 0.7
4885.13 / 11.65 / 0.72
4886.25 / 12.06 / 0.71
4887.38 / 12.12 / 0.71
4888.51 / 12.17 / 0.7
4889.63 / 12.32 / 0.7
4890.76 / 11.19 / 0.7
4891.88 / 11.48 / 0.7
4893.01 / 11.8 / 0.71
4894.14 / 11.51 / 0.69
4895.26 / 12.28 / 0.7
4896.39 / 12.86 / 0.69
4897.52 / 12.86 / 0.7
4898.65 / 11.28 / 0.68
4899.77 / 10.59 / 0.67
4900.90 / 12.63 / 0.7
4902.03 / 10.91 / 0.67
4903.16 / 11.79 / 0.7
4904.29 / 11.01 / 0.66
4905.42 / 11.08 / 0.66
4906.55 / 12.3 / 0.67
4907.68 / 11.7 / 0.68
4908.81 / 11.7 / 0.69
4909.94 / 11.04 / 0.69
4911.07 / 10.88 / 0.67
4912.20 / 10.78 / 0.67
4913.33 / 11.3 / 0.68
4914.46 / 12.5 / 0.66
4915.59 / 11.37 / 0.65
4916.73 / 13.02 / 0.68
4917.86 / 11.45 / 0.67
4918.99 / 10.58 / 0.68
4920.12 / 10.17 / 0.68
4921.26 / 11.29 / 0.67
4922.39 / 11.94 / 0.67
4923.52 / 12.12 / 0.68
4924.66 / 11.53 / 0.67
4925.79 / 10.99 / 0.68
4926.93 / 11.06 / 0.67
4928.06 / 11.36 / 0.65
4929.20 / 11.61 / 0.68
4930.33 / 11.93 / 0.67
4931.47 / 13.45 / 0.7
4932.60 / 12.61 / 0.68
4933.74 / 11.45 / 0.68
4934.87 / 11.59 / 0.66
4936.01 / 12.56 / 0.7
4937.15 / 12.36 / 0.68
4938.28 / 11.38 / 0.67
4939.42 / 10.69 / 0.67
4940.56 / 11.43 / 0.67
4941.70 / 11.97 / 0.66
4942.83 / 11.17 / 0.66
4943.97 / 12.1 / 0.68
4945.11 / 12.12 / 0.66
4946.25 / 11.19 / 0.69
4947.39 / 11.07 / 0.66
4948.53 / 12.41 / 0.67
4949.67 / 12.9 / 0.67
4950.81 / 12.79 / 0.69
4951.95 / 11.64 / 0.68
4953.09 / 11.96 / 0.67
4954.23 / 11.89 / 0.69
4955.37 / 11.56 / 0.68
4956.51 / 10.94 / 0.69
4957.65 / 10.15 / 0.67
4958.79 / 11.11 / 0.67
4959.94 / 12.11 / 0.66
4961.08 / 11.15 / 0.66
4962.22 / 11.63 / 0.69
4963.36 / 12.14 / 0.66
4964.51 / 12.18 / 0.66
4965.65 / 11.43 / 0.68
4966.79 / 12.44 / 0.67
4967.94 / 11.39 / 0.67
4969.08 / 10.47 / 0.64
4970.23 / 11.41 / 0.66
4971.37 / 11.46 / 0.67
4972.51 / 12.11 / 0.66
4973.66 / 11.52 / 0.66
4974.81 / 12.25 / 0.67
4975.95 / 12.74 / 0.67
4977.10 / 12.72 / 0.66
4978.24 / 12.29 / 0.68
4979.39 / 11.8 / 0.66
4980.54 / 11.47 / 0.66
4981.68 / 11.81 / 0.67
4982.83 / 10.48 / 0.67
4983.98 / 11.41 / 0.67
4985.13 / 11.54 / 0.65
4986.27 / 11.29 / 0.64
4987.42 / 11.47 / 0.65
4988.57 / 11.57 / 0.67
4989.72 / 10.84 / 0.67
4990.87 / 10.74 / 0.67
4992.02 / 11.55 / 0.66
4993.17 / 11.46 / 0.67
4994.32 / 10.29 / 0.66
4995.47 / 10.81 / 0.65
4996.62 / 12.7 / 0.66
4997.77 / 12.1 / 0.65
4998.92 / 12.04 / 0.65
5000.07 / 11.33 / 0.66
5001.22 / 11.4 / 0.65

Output 0.006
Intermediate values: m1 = 581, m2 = 306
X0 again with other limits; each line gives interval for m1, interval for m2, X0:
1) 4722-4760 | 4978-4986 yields 0.053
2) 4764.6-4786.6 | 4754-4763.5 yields 0.020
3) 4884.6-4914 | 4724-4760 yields 0.002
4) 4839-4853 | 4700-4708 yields 0.019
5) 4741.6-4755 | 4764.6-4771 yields 0.028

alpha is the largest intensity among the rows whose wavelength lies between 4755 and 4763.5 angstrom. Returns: 13.23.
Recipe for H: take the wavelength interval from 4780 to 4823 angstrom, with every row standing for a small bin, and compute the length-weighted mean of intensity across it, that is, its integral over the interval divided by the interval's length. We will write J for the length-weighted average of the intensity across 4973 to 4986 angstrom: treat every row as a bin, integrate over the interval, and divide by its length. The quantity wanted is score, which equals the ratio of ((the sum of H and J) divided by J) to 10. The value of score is 0.201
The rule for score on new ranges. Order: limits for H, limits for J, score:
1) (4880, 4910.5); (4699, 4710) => 0.201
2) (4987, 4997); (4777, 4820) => 0.195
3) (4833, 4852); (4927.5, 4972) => 0.201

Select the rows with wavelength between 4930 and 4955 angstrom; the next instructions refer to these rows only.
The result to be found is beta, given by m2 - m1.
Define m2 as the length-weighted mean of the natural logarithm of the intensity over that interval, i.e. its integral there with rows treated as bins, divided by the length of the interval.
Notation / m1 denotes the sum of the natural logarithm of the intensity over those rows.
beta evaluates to -52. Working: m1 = 55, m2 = 2.48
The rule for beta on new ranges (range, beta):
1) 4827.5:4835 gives -15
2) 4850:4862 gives -24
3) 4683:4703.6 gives -44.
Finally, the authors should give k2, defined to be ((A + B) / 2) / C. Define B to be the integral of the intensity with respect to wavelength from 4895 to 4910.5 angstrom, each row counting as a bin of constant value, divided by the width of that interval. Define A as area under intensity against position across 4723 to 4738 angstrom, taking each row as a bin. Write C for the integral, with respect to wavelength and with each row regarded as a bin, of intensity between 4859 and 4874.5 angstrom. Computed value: 0.570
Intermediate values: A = 177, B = 11.70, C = 165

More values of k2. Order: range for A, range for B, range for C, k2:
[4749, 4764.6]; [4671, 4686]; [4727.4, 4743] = 0.535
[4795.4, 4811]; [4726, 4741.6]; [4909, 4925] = 0.557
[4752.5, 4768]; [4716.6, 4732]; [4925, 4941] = 0.524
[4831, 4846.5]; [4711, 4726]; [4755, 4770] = 0.547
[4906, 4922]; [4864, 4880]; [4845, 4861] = 0.530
